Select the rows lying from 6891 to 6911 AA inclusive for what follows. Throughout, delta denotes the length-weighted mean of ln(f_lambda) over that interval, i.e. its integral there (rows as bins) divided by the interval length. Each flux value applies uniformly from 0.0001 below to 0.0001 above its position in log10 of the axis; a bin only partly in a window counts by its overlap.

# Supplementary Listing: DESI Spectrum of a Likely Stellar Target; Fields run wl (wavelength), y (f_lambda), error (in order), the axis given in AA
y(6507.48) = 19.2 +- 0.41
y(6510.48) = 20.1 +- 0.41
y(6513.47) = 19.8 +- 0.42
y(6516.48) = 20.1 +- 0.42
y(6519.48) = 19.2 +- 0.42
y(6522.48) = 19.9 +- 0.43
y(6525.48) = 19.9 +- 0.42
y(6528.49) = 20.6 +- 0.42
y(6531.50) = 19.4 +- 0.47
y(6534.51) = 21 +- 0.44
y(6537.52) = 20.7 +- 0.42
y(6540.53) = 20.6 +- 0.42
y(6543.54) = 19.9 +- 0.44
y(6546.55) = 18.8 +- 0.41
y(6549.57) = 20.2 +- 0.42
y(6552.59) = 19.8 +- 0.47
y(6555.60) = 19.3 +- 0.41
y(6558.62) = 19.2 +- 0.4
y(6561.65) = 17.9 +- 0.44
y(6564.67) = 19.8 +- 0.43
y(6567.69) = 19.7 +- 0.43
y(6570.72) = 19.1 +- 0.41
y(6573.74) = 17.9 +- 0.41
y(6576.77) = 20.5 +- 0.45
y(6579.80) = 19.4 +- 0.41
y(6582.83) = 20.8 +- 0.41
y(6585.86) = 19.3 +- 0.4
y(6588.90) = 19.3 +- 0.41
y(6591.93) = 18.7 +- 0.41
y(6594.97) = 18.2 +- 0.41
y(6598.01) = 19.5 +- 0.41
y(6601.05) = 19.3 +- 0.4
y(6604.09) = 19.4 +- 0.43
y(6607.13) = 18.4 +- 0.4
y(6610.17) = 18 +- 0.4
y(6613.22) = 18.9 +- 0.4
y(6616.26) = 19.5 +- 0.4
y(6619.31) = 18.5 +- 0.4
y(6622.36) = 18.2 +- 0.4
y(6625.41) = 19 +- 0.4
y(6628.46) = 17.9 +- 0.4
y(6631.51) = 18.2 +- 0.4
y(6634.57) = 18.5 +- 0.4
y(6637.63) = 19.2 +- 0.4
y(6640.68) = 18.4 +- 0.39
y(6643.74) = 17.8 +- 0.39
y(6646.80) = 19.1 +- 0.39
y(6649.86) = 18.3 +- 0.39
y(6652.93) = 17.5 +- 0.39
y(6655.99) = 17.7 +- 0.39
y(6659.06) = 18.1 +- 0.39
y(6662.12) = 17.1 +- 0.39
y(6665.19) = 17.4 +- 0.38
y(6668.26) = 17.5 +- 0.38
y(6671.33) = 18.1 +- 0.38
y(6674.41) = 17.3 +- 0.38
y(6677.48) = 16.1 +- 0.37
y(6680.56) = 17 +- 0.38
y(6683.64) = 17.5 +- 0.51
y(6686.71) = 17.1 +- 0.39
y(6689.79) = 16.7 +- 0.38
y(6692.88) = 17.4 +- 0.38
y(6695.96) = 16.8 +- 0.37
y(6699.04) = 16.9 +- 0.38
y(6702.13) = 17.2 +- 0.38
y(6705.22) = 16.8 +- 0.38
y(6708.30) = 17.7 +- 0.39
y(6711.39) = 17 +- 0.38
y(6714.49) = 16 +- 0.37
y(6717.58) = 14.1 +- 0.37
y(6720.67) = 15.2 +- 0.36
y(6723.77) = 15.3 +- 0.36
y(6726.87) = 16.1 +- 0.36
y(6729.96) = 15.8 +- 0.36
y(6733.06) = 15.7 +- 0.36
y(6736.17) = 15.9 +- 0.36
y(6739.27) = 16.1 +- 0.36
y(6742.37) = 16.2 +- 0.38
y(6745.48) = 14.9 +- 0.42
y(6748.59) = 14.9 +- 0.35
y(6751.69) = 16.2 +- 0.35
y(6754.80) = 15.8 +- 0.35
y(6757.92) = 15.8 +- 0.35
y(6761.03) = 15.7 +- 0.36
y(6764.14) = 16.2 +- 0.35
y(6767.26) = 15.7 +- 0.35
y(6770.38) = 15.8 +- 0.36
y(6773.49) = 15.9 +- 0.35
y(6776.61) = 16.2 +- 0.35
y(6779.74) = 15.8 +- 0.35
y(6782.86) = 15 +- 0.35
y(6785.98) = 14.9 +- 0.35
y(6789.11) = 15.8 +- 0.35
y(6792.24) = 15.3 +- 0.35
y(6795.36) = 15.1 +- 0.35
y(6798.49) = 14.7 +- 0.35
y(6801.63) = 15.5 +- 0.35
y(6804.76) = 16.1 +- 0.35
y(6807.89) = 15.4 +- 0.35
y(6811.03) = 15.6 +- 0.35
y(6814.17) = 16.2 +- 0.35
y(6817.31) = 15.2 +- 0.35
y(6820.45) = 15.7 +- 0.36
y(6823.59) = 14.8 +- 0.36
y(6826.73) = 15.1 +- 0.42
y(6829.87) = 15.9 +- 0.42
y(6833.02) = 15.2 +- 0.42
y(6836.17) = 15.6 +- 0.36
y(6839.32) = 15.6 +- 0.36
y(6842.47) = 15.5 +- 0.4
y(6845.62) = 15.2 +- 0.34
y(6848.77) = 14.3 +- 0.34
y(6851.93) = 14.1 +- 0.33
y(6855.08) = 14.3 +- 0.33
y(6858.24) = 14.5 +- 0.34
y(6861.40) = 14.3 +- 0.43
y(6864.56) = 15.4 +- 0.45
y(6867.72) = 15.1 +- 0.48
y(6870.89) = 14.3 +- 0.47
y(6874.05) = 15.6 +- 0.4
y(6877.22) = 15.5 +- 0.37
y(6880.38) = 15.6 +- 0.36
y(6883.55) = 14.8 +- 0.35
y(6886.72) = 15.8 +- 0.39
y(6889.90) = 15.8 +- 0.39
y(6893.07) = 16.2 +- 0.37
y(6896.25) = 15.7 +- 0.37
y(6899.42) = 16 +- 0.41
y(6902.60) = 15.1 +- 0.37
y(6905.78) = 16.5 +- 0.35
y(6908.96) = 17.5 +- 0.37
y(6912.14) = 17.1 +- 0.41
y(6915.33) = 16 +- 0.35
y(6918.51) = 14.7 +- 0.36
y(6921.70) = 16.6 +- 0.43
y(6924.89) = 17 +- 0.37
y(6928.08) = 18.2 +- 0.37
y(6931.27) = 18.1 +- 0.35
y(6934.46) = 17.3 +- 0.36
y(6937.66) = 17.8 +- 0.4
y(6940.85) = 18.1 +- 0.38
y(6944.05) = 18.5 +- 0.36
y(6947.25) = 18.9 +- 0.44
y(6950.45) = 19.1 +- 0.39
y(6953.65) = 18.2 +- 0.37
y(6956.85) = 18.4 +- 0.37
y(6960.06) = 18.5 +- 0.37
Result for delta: 2.78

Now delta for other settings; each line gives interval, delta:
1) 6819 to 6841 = 2.74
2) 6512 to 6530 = 2.99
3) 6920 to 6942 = 2.86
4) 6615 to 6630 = 2.92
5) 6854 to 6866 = 2.68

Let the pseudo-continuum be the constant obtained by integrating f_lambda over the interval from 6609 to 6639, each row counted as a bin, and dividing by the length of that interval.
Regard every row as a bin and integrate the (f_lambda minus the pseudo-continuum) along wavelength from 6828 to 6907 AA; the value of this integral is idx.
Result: -262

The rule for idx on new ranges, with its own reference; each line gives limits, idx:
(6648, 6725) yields -125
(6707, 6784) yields -215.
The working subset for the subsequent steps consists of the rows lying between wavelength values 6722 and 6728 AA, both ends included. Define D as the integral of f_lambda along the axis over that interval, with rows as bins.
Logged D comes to 94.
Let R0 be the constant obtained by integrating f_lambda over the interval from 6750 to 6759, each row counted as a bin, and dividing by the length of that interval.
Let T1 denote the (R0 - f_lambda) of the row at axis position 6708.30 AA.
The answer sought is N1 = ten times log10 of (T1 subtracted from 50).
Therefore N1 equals 17.1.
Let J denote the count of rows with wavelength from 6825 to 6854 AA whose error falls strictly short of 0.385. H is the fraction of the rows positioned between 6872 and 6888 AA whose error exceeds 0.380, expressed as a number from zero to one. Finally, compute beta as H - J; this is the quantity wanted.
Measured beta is -4.6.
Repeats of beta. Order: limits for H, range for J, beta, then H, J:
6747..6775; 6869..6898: -5.0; 0.0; 5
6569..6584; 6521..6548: 1.0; 1.0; 0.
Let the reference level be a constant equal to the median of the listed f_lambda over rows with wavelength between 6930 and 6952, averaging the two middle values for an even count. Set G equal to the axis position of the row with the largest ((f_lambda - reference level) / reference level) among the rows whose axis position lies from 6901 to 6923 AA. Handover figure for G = 6908.96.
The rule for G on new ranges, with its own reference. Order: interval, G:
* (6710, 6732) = 6711.39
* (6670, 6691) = 6671.33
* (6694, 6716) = 6708.30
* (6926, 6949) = 6947.25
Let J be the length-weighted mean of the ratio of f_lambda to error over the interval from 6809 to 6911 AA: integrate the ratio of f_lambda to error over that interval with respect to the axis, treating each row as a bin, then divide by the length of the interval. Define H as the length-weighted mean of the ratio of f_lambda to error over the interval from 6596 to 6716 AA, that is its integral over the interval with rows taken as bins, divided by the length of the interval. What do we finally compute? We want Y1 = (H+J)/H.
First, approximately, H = 45.5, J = 40.9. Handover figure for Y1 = 1.90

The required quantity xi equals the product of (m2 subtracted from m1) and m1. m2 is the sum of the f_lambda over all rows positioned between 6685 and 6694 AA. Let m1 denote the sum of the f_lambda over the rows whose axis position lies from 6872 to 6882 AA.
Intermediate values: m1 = 47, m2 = 51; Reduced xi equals -210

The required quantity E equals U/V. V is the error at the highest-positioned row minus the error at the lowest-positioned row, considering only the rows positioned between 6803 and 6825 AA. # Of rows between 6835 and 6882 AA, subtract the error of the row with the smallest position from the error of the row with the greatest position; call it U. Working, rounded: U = 0.00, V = 0.010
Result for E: 0.0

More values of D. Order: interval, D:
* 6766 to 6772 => 95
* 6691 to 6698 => 119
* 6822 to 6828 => 90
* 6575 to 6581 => 119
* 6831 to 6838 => 108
